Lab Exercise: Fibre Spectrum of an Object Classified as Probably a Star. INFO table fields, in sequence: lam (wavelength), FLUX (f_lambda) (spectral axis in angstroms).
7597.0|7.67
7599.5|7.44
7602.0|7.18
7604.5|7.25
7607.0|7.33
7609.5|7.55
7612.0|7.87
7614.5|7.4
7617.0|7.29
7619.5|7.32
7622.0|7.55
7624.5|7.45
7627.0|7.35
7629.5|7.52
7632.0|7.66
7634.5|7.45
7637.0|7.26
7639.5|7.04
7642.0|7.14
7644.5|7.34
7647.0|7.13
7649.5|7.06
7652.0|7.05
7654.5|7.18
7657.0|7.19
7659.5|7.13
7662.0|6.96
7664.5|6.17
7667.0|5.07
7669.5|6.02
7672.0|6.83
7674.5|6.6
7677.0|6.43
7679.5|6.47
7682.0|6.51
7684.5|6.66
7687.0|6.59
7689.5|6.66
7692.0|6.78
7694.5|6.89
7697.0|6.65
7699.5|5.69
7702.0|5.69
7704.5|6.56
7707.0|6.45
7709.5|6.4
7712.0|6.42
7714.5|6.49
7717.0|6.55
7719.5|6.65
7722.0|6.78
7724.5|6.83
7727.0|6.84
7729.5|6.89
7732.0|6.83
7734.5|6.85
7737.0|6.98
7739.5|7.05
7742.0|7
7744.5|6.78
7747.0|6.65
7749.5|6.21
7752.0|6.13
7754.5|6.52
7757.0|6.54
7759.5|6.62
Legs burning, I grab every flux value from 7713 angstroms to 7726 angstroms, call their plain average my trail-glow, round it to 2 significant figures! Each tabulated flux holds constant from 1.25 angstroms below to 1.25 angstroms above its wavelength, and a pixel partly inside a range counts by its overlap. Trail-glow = 6.7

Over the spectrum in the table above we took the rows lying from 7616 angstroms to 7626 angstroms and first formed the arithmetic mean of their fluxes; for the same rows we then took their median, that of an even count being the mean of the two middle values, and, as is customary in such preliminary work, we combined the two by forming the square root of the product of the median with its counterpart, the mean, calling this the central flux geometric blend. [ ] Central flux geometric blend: 7.4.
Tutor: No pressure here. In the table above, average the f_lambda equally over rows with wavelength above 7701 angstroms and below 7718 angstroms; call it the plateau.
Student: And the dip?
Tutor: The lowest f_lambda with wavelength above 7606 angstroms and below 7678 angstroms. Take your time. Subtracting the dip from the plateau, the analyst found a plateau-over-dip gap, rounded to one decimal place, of 1.3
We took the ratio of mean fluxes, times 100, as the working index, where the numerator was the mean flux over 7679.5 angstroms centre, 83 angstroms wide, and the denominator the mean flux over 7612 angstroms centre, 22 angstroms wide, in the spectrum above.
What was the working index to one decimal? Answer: 89.3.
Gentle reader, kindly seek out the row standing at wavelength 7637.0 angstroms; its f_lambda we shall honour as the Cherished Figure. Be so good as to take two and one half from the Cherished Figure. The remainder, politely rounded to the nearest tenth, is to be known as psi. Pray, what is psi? 4.8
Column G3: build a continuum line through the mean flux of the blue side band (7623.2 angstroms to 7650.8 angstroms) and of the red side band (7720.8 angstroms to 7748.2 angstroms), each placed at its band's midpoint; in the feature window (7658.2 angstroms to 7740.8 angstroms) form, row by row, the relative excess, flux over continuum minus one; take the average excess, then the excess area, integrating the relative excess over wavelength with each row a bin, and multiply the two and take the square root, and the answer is 0.6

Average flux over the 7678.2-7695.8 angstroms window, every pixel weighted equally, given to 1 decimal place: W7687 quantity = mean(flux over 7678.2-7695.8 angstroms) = 6.7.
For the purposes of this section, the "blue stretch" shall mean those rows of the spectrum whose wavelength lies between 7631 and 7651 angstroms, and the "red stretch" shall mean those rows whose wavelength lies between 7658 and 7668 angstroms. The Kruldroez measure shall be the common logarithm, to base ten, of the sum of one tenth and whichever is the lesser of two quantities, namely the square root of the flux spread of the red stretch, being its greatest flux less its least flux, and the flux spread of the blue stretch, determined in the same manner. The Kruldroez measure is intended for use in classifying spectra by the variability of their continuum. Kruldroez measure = -0.14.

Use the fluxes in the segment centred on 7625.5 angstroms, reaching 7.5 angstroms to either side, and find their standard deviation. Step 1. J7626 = 0.1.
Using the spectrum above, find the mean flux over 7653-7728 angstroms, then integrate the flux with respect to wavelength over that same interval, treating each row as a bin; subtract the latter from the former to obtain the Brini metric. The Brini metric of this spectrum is -484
